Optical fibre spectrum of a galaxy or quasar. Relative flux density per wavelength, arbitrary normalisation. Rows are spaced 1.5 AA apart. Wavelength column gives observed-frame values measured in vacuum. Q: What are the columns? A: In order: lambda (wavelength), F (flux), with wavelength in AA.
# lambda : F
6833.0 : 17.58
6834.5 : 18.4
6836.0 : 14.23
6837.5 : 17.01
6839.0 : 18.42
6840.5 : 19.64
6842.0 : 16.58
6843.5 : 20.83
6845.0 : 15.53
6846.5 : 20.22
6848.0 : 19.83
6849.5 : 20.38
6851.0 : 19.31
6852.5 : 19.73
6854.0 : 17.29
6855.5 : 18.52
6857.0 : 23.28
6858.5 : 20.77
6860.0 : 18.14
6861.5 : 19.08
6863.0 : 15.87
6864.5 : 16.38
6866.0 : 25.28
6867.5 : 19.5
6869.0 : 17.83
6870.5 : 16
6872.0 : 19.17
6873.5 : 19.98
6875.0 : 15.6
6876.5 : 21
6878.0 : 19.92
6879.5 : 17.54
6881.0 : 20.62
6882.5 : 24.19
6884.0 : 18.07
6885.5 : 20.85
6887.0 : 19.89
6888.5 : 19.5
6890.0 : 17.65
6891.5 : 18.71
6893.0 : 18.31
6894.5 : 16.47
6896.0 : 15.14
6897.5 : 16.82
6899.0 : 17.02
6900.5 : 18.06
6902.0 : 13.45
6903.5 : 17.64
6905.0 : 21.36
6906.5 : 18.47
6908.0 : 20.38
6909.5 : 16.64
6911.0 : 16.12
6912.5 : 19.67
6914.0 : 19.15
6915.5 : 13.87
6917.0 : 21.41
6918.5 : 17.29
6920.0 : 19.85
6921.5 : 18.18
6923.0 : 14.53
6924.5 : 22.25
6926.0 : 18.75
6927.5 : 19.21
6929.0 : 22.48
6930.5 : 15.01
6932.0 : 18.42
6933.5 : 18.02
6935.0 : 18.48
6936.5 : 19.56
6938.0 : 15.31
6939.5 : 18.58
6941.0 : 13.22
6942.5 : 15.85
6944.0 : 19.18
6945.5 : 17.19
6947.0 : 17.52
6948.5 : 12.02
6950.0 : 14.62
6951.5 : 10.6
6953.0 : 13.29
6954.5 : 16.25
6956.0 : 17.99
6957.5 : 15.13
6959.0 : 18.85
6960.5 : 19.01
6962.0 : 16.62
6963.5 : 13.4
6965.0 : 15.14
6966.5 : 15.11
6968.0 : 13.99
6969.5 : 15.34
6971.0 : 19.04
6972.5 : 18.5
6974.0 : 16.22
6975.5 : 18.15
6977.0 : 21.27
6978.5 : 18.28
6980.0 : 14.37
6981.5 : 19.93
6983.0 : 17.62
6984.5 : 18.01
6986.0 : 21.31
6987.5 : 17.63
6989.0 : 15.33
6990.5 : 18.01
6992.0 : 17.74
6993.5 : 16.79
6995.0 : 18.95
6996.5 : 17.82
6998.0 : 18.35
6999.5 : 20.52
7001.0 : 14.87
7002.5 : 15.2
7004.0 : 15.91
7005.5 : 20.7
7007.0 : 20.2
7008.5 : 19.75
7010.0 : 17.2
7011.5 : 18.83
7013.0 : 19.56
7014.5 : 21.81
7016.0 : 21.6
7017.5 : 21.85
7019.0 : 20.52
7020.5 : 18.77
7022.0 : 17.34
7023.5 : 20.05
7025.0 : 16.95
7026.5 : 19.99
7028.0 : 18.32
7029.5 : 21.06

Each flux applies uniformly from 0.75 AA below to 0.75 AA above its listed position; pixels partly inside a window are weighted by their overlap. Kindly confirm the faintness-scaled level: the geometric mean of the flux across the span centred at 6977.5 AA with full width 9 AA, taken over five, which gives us 3.58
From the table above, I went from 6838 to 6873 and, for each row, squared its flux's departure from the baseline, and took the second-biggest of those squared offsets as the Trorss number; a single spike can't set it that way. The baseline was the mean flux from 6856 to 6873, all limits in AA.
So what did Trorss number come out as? 16.6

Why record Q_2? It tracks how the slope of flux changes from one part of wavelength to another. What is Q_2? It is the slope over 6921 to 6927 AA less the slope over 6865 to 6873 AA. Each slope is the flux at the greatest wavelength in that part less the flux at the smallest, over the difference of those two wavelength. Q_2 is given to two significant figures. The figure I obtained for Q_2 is 1.1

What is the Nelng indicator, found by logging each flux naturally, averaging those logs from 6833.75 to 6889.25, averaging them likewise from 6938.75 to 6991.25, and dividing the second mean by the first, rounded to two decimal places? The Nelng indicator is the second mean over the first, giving 0.95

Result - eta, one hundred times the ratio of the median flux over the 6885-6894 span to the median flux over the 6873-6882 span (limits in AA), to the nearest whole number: 96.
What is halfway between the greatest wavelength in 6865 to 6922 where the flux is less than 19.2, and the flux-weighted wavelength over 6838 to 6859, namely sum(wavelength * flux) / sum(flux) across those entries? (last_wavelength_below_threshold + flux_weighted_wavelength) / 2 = 6885.2 AA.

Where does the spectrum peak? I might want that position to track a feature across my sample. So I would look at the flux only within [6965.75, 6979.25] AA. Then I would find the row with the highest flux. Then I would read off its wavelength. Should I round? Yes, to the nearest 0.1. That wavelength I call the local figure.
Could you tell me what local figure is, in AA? 6977.0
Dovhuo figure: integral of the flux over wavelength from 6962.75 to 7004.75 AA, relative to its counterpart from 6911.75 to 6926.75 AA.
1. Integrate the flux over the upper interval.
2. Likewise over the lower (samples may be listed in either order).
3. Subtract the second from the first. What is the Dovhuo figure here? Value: 447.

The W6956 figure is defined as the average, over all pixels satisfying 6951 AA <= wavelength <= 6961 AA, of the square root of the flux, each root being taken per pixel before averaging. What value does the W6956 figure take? 3.97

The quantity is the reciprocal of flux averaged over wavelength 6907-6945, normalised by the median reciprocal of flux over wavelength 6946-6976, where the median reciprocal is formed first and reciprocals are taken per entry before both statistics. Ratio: 0.89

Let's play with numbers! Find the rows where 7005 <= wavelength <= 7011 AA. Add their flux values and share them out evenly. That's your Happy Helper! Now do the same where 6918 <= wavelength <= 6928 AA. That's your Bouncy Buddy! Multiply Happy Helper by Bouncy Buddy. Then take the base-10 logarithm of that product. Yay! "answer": 2.56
